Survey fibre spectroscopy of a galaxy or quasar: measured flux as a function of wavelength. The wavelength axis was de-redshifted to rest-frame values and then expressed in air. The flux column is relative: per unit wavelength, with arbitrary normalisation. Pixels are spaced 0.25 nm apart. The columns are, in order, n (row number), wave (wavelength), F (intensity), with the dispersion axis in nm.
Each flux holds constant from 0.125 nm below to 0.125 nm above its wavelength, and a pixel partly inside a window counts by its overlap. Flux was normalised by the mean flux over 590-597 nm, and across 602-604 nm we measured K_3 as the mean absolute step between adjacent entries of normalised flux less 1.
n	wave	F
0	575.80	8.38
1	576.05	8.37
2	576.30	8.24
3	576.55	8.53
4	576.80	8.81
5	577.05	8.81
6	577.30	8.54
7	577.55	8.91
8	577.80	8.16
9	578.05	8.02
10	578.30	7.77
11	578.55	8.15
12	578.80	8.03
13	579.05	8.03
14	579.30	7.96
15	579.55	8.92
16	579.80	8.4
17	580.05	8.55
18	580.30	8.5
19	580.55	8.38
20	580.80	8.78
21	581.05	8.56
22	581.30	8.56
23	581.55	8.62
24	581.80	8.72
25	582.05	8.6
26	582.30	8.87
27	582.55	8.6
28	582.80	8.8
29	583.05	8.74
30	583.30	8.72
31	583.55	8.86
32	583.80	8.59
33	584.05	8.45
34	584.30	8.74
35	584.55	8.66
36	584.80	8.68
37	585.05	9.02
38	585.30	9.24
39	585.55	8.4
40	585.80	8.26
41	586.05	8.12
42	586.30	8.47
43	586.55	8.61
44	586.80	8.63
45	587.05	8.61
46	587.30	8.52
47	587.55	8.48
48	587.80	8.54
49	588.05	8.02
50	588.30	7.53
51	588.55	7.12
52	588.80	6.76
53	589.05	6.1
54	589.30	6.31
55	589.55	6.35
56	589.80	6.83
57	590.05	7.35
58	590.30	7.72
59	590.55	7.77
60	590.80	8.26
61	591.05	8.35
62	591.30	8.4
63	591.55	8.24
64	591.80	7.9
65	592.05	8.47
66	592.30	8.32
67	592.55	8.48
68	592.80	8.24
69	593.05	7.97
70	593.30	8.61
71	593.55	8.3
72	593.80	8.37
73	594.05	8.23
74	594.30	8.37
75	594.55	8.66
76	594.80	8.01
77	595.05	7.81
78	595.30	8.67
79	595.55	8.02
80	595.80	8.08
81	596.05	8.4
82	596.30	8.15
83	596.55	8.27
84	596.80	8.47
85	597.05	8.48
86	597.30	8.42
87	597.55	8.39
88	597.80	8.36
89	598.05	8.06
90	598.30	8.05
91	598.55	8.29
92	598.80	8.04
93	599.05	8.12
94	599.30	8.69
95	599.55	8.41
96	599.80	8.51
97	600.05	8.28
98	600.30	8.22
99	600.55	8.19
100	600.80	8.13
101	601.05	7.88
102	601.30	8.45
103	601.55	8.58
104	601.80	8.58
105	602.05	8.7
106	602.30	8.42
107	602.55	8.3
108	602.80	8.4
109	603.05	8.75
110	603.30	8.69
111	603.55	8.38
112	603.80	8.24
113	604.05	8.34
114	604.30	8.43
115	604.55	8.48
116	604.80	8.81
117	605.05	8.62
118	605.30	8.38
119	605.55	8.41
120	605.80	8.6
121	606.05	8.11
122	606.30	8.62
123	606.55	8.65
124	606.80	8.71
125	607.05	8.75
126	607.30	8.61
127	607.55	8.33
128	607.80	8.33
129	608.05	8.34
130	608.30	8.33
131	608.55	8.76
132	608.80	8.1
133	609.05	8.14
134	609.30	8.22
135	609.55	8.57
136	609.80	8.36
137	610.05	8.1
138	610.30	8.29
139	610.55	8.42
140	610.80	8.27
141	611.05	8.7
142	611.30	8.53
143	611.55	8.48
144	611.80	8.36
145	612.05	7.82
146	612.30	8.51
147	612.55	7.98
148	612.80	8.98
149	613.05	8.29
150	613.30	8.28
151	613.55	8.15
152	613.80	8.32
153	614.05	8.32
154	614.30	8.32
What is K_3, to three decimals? 0.024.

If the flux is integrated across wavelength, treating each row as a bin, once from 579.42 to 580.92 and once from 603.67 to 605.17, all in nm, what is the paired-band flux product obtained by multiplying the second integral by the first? 164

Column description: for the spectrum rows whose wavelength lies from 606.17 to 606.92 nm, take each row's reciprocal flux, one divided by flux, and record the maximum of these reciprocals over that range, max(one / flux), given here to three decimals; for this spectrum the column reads 0.116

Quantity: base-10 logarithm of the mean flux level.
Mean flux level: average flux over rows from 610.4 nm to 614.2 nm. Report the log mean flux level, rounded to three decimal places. 0.922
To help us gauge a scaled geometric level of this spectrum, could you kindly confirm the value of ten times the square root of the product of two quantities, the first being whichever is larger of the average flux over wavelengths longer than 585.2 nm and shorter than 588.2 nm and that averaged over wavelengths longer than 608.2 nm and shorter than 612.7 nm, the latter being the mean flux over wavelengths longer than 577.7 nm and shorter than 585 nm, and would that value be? 84.9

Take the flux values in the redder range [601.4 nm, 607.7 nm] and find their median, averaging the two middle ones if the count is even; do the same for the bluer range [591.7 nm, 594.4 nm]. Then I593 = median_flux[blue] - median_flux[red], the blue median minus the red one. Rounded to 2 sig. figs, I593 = -0.26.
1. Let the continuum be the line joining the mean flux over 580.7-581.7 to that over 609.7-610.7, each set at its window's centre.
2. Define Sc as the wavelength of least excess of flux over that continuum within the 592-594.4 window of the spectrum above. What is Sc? 593.05 nm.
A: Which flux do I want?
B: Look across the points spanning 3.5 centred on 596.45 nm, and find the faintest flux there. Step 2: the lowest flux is 7.81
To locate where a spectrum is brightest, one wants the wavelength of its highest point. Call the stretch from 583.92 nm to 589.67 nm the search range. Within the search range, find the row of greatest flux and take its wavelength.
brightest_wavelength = 585.30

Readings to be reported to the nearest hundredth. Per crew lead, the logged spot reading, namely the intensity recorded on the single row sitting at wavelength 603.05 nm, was 8.75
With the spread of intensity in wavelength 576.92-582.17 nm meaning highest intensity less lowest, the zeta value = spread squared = 1.32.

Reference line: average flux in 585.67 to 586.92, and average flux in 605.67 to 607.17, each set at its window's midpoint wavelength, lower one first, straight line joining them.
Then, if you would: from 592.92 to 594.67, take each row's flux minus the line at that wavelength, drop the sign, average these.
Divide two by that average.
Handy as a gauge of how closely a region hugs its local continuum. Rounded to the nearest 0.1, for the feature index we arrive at 9.6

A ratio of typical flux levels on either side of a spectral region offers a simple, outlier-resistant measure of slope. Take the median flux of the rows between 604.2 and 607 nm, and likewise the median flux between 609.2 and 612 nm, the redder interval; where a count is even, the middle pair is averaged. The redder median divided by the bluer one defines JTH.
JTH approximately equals 0.97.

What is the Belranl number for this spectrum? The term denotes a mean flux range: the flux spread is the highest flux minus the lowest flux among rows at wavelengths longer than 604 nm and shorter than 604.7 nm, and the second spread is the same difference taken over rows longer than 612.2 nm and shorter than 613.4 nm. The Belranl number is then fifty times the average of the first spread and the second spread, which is 28.5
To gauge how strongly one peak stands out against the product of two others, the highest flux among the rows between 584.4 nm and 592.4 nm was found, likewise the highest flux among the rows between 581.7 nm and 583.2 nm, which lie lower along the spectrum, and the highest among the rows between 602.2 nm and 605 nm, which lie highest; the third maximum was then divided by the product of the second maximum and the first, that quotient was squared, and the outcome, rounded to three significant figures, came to 0.0116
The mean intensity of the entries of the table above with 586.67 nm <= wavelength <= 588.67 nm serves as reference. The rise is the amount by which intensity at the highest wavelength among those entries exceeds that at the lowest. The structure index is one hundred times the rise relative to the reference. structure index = -18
